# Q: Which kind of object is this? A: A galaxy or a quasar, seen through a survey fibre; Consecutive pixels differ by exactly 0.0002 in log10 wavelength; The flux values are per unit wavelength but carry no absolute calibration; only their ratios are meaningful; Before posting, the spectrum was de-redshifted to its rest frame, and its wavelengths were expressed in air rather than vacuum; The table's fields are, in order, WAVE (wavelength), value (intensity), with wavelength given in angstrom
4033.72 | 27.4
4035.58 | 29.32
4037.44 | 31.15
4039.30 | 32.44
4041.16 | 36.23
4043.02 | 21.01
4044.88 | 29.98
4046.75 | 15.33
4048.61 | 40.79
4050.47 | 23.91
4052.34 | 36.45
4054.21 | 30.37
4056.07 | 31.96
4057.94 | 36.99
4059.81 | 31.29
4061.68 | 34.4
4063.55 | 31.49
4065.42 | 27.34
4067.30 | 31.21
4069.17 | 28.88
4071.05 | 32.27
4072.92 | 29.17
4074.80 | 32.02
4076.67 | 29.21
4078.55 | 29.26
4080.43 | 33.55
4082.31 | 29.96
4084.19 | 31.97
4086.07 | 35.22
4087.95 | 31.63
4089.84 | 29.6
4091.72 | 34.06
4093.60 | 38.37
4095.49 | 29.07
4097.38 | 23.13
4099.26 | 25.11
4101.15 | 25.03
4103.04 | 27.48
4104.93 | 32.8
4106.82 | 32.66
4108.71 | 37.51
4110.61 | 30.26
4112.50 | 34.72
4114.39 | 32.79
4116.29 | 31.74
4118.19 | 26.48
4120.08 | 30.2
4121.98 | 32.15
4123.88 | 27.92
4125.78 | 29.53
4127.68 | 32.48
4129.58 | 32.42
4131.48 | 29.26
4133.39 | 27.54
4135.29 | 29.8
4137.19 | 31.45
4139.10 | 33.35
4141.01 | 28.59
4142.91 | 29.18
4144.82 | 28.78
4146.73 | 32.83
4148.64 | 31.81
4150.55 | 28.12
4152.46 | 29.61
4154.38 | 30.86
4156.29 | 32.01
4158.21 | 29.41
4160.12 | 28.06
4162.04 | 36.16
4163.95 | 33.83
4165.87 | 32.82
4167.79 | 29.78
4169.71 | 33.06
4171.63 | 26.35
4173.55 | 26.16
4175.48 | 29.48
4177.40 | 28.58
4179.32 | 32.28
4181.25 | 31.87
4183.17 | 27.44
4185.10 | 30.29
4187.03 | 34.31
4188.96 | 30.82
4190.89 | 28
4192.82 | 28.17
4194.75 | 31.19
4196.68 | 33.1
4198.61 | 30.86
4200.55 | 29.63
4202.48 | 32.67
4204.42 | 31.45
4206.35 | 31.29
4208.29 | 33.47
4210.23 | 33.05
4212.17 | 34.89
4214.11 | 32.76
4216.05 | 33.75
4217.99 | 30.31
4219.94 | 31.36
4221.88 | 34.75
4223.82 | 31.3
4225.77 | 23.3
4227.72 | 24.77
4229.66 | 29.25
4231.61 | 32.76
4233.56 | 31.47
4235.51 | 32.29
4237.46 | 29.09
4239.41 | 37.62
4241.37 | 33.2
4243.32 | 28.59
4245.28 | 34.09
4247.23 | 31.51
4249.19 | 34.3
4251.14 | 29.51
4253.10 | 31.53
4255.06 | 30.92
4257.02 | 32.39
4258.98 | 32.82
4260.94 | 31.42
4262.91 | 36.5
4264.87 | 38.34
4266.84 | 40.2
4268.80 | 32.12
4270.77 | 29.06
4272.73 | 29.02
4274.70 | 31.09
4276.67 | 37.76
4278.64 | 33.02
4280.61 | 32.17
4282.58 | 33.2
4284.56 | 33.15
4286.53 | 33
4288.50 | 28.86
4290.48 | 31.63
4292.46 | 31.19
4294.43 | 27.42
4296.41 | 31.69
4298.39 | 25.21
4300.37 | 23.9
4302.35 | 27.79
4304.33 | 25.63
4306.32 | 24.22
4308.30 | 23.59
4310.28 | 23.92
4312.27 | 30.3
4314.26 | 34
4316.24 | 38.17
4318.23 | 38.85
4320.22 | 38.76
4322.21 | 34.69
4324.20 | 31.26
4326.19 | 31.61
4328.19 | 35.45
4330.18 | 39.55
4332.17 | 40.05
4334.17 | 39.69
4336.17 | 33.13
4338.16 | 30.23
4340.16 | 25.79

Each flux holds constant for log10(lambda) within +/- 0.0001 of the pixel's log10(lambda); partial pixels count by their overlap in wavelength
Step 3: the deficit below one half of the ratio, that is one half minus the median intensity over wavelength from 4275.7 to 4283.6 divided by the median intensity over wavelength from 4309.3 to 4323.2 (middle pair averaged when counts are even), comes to -0.45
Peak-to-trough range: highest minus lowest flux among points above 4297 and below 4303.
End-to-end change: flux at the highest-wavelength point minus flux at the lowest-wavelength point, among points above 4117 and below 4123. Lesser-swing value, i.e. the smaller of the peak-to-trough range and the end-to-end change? 4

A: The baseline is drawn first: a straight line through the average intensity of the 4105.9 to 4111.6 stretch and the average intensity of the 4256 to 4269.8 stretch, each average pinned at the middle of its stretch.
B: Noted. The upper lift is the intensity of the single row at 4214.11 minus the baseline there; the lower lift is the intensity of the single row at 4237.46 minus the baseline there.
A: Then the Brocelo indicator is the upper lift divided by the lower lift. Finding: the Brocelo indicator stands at 0.3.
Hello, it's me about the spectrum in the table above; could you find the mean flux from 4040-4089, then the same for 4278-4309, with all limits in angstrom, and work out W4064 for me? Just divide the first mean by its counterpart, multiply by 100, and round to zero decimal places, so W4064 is 106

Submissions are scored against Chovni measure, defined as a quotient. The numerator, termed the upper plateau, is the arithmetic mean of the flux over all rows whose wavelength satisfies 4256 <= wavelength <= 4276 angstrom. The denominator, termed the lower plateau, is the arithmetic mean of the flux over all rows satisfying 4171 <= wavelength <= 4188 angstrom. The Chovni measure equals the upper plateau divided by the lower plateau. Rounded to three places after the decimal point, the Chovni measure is 1.123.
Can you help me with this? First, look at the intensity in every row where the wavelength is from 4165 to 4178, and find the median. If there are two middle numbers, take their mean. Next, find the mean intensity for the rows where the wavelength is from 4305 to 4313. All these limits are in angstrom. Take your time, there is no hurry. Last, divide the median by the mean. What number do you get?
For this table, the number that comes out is 1.16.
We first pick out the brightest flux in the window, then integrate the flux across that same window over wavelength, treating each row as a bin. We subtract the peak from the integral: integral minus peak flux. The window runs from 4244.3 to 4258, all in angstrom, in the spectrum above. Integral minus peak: 405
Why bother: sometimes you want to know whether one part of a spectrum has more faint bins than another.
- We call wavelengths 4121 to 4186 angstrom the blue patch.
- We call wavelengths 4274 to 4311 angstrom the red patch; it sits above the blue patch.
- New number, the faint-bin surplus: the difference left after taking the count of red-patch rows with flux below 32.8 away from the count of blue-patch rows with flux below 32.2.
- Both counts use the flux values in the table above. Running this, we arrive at 11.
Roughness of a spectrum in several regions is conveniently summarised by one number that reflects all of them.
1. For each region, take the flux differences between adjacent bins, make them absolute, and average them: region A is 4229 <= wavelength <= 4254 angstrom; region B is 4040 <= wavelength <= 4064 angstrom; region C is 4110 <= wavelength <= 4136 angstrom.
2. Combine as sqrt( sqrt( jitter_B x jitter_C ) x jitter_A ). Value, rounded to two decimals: 4.33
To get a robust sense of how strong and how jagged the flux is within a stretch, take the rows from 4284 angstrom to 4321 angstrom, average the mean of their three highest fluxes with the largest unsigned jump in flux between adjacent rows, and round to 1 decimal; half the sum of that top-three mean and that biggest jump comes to 22.5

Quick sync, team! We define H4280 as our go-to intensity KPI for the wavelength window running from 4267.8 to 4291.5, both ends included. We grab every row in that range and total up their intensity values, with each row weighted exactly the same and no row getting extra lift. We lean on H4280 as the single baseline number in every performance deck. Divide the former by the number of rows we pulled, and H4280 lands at 32.0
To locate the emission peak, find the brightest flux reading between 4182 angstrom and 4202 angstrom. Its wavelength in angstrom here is 4187.03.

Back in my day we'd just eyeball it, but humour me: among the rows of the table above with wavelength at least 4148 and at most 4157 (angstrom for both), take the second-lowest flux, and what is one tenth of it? 2.96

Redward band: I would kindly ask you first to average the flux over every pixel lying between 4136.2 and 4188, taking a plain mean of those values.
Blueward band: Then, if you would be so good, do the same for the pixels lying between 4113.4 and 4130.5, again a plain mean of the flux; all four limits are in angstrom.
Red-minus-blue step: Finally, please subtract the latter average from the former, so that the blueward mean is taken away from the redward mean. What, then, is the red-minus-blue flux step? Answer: 0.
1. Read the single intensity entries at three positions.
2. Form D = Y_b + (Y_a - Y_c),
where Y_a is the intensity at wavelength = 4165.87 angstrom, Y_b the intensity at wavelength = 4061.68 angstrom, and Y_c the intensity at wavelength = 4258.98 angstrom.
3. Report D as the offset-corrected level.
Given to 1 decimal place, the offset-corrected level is 34.4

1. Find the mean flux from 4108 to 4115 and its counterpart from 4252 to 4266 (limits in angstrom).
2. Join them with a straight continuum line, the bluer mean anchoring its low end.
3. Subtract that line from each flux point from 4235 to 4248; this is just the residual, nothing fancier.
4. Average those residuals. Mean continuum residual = -1.1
